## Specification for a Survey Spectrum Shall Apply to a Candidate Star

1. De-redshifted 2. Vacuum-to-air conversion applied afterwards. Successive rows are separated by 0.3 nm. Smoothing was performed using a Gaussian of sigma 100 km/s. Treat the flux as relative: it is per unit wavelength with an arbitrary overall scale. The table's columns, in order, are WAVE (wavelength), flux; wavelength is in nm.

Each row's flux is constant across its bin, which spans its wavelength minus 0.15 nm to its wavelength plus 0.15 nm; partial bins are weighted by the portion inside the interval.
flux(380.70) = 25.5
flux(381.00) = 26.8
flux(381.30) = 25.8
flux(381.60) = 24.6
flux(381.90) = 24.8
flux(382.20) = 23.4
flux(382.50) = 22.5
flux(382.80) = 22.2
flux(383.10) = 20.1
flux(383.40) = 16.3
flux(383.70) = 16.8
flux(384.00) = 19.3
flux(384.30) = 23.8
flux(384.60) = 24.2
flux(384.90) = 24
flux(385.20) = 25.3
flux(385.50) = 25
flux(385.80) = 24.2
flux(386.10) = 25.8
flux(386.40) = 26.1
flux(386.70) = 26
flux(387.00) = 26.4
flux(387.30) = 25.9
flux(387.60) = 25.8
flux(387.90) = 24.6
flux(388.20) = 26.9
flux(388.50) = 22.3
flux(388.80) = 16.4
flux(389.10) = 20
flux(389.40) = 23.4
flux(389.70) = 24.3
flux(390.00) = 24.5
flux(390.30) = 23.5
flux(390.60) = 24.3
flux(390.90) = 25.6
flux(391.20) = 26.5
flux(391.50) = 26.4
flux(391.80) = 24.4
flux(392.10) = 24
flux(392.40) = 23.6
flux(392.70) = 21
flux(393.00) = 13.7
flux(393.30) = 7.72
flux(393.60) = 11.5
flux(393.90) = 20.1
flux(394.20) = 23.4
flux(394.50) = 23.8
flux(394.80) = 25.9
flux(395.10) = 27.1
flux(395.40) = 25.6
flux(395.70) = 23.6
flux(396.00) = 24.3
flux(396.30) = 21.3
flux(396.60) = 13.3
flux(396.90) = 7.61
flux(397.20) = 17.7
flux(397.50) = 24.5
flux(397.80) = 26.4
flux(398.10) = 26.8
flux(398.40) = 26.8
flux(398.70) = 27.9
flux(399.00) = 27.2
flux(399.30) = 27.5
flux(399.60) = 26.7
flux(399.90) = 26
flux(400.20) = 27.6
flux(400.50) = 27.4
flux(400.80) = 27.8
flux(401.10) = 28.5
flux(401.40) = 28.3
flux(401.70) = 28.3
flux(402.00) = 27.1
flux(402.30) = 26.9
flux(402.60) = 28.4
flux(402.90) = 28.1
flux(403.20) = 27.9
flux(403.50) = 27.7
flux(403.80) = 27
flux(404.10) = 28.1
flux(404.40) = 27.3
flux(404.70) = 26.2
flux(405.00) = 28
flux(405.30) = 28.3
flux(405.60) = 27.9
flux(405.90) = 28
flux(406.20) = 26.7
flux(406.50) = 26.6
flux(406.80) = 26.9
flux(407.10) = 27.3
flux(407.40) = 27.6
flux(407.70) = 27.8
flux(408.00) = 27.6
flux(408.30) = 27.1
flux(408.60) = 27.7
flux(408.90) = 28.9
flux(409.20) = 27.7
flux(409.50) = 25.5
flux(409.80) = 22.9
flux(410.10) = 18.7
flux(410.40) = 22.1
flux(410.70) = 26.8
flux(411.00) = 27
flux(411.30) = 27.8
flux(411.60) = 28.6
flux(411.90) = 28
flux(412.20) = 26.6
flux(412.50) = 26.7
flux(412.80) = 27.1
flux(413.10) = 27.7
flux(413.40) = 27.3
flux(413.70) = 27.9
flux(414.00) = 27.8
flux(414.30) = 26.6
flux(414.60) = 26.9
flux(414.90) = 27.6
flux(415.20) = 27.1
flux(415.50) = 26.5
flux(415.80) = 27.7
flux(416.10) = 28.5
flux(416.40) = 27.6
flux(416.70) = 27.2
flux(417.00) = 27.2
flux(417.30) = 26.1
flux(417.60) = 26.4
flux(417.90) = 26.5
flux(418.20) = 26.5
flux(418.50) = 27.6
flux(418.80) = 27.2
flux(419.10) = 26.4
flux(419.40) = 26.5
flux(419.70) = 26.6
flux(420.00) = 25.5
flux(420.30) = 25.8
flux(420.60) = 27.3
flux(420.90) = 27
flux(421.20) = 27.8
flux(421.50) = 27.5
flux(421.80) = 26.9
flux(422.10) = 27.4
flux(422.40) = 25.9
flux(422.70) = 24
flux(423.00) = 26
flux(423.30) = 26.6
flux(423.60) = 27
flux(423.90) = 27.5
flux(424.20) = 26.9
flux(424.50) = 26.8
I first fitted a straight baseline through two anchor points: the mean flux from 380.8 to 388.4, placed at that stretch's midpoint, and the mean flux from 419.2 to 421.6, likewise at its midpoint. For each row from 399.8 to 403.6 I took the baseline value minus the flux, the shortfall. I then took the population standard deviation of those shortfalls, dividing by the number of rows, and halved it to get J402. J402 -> 0.33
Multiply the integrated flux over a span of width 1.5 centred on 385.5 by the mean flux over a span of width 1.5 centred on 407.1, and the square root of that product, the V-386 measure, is 31.9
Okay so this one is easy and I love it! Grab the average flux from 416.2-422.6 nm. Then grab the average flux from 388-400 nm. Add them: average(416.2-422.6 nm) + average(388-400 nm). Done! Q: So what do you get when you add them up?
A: 49.4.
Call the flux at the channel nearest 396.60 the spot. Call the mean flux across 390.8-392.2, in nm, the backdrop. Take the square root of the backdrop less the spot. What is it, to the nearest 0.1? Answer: 3.5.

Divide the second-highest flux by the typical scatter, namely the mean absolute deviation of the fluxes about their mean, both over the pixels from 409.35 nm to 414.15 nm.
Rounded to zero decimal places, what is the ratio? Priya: 15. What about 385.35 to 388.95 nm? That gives 14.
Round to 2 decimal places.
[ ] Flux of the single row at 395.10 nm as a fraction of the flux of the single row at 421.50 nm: 0.99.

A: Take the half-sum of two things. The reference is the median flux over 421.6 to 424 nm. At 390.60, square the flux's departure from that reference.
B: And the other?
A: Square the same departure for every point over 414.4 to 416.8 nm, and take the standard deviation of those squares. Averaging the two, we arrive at 3.5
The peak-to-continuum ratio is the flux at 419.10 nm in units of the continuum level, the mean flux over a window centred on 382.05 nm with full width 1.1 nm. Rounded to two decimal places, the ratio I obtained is 1.11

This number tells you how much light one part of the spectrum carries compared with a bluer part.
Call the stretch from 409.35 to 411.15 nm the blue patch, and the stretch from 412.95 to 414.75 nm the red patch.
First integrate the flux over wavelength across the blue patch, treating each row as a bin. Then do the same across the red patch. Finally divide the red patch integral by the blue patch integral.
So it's 1.15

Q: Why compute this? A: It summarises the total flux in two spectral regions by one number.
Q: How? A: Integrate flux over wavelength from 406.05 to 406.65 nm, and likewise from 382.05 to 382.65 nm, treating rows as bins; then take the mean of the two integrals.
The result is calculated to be 14.9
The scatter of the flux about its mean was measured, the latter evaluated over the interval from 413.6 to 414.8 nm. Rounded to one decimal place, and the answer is 0.6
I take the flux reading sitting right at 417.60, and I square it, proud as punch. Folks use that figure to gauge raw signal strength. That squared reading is 697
